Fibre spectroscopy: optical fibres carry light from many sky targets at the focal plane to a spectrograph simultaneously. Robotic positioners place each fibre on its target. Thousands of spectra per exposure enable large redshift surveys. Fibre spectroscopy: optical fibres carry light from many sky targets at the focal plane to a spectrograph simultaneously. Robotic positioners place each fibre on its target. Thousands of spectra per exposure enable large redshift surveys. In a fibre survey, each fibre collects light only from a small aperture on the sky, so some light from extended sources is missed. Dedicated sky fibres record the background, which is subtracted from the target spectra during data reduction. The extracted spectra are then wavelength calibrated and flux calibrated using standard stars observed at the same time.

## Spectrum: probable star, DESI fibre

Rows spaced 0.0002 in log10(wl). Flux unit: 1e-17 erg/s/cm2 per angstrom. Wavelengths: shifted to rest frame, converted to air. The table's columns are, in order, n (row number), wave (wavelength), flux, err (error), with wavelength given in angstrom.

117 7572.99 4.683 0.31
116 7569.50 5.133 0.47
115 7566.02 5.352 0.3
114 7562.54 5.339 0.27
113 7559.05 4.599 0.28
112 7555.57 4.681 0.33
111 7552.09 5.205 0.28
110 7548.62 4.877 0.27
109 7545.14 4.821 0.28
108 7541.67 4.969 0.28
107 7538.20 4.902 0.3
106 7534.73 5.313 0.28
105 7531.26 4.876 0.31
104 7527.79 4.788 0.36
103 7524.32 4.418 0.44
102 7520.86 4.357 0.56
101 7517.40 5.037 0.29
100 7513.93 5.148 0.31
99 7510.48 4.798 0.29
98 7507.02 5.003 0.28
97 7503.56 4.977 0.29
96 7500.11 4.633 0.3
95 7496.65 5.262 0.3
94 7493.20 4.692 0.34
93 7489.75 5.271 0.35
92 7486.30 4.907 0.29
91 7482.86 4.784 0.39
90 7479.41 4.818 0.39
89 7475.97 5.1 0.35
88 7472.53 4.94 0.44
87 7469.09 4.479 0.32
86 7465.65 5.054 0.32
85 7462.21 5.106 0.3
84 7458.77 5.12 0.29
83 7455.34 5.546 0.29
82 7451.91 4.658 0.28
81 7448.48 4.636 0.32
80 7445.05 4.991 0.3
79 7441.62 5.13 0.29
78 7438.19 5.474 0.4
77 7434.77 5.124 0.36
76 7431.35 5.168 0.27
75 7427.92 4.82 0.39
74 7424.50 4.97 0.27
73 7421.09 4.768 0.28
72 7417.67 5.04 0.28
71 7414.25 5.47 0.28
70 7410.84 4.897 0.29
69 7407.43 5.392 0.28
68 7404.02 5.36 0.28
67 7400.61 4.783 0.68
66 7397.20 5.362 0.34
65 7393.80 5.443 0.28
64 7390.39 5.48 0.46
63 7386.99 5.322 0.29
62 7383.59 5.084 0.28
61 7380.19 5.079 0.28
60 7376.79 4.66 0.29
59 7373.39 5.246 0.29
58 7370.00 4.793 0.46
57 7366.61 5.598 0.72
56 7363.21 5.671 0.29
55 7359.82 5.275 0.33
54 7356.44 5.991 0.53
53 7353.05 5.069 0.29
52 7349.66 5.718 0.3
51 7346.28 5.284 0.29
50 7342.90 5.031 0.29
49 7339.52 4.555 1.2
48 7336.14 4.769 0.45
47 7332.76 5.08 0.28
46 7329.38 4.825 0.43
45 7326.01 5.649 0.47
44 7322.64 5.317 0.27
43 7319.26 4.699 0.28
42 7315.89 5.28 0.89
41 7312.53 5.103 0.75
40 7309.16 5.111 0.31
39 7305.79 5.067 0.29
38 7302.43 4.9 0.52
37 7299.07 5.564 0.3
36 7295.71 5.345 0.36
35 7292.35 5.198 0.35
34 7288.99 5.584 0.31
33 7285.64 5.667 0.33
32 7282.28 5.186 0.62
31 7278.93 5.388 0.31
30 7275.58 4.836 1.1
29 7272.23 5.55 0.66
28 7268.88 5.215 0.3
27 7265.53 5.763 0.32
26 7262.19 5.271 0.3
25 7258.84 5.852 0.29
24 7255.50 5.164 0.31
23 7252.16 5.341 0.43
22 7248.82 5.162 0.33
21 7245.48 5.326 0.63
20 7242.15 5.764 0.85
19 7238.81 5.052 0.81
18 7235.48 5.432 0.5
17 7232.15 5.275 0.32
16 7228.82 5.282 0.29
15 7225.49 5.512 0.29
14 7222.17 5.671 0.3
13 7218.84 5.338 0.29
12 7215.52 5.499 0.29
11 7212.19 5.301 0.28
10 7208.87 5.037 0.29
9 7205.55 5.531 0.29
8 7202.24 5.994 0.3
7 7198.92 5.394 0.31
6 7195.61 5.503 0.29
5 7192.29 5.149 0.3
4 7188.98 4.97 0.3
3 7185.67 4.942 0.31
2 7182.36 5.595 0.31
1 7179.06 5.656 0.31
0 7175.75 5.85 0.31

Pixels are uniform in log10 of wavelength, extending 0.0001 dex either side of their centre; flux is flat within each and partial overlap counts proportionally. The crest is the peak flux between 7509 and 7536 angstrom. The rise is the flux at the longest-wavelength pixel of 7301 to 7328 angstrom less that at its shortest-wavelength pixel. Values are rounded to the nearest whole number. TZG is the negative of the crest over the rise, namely -7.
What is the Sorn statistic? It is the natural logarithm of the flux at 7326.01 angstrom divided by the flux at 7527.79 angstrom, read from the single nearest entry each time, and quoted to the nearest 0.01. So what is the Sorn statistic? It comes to 0.17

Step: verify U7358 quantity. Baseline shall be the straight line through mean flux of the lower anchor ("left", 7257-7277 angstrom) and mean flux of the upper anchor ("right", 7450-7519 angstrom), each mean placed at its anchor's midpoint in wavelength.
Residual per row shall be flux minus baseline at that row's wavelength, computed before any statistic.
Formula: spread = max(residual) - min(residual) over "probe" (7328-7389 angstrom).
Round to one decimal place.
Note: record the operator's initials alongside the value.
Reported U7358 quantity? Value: 1.5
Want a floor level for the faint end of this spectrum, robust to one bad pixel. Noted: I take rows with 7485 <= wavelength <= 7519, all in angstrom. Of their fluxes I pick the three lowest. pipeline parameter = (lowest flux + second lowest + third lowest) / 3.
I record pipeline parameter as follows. 4.71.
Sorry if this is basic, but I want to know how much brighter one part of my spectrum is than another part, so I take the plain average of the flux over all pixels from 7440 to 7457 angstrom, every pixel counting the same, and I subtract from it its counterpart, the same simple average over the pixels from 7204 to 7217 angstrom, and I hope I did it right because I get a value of -0.35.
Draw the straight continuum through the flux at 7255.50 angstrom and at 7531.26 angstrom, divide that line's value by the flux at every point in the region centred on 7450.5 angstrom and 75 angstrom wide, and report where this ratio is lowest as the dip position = 7455.34 angstrom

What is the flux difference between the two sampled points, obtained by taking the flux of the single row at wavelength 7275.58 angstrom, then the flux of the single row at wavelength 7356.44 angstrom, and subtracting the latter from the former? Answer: -1.2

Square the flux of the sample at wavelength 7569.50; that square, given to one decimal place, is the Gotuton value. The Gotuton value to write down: 26.3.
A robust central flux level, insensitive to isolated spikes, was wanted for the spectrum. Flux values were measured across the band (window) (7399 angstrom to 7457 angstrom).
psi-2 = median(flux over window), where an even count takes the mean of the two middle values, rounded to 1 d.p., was 5.0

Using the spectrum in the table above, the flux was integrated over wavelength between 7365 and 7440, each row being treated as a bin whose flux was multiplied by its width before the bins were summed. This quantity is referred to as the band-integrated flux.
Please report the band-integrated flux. 386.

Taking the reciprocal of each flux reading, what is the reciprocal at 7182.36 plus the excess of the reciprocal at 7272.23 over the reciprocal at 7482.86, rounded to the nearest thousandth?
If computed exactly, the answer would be 0.150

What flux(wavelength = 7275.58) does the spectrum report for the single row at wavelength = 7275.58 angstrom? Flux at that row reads 4.836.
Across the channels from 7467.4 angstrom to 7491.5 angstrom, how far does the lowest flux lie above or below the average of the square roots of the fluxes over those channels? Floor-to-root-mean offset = 2.27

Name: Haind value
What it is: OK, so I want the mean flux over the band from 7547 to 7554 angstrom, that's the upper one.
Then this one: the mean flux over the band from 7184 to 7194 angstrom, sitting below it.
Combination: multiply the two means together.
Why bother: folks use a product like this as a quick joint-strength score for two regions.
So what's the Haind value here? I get 25.3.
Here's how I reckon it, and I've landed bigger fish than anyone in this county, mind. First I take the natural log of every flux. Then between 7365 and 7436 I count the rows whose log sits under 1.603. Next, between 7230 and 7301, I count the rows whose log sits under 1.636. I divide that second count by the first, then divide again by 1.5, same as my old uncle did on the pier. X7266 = 0.22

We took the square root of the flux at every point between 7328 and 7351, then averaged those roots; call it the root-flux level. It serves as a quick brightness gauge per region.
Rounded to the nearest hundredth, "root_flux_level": 2.24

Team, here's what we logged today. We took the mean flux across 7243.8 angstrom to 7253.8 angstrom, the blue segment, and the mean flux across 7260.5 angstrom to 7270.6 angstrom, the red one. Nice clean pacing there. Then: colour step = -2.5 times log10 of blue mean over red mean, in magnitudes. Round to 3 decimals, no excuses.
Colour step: 0.028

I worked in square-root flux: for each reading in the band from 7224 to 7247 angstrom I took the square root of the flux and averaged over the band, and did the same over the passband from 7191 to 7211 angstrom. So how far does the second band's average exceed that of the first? 0.012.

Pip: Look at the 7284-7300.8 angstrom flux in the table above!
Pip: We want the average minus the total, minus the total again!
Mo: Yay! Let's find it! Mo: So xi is -49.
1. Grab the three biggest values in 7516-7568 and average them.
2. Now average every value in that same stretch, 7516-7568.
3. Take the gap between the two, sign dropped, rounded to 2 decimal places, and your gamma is 0.43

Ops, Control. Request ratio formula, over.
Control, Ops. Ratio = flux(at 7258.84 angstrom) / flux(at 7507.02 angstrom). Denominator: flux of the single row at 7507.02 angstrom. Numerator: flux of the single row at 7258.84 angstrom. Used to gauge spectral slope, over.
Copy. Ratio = 1.17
